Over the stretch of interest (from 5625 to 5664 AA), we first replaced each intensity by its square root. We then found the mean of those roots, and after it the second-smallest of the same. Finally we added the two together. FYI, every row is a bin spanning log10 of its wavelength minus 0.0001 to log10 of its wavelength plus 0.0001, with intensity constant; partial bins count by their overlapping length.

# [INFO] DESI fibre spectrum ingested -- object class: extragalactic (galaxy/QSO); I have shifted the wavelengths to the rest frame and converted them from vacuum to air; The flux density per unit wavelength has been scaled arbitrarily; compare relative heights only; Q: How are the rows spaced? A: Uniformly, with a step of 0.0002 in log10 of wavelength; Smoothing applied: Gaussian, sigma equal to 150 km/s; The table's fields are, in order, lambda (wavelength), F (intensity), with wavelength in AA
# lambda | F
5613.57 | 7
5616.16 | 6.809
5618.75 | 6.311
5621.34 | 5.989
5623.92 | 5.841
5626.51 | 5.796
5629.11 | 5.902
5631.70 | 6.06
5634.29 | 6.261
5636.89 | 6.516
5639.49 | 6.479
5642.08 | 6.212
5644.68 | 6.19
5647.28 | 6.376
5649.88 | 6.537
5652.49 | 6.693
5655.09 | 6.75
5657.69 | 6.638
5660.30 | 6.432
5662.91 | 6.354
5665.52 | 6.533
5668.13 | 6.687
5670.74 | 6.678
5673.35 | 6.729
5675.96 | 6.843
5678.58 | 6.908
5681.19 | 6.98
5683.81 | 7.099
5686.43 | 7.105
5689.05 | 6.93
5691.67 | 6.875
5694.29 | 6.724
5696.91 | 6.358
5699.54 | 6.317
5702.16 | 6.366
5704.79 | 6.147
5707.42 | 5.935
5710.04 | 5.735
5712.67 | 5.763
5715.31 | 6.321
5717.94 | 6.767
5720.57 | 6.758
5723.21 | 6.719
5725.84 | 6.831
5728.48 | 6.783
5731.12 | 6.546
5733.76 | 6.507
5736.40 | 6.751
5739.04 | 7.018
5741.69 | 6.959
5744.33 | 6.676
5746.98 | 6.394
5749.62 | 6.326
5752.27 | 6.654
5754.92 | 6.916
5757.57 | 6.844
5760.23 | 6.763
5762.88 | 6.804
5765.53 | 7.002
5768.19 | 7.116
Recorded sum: 4.95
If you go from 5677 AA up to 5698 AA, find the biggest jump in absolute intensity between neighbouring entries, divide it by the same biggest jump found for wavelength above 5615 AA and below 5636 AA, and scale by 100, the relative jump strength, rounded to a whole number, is 73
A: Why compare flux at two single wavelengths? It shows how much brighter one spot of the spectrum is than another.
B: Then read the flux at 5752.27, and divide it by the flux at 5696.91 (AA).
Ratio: 1.05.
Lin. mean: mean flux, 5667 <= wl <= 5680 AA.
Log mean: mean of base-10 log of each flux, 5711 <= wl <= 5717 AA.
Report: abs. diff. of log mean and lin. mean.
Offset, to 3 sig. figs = 5.99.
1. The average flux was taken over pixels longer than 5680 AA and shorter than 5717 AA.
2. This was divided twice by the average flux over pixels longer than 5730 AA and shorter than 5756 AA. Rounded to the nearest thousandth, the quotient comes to 0.145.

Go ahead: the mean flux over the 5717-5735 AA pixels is 6.70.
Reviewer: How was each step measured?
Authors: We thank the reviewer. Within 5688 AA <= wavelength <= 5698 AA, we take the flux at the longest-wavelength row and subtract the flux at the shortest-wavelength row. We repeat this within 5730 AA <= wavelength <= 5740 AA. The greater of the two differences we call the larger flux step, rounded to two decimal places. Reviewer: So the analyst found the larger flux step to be 0.47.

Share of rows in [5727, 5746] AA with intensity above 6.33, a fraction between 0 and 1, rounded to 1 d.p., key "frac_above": 1.0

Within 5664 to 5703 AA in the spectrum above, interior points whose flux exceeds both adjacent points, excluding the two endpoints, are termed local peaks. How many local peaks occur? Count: 2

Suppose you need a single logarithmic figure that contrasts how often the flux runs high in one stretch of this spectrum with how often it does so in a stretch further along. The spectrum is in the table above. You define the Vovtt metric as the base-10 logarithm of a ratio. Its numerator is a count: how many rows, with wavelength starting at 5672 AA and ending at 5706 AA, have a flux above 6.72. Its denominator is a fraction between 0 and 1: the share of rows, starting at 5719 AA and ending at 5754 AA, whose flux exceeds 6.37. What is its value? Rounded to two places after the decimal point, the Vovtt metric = 0.99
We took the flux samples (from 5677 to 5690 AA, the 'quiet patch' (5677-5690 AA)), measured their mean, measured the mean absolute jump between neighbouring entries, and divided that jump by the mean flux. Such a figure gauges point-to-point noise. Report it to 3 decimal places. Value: 0.013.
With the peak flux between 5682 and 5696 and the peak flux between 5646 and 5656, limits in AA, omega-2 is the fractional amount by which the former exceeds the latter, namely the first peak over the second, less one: 0.053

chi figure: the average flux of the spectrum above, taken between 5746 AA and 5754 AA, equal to 6.5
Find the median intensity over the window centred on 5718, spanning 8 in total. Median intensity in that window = 6.76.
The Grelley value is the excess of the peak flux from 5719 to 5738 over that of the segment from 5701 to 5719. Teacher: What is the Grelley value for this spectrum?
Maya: 0.06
